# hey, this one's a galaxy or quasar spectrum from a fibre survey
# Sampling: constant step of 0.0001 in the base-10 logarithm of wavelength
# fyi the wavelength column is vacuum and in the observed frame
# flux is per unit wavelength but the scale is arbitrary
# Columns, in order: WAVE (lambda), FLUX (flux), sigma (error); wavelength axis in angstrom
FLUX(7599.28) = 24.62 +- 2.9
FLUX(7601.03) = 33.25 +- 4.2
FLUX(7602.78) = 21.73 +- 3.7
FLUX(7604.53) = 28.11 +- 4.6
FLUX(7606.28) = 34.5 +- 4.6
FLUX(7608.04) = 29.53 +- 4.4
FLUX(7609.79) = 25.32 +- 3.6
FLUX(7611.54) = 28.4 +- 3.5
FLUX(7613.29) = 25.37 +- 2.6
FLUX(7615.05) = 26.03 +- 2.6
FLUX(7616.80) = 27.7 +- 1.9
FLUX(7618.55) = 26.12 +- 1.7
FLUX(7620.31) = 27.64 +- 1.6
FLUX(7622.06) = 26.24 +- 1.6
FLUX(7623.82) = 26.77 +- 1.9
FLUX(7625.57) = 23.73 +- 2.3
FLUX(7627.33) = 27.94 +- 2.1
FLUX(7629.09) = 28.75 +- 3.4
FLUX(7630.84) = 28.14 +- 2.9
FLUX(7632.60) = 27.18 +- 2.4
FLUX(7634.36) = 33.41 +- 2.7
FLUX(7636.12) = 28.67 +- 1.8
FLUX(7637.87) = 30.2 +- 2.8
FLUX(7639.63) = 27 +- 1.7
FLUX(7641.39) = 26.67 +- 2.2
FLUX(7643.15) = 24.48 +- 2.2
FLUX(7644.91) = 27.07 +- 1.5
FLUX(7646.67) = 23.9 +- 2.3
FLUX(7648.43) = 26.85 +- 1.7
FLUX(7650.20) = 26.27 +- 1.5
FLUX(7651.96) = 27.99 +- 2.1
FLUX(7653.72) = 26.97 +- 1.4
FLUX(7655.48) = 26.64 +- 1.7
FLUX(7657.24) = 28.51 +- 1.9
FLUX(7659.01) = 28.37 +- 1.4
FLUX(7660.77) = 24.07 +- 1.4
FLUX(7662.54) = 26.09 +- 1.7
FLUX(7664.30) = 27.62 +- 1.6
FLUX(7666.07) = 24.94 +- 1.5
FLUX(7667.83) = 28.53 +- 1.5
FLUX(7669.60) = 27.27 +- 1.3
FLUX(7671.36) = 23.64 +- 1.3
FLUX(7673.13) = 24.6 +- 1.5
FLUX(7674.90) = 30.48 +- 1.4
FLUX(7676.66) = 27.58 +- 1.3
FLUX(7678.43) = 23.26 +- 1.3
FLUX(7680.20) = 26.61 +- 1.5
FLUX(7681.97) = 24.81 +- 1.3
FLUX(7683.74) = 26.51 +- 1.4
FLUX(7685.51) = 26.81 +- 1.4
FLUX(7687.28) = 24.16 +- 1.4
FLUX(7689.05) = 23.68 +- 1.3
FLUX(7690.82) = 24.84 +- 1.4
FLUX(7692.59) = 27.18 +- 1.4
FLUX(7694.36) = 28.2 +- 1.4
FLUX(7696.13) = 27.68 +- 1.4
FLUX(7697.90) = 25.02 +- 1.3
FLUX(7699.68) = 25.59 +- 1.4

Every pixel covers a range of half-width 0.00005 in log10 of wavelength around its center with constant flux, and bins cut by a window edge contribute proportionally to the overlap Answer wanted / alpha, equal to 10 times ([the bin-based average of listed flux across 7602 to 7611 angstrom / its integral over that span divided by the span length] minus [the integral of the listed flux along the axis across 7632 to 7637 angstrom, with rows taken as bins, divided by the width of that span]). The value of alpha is -20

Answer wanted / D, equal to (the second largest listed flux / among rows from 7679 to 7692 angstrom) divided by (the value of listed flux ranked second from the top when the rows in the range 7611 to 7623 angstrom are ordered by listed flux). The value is 0.96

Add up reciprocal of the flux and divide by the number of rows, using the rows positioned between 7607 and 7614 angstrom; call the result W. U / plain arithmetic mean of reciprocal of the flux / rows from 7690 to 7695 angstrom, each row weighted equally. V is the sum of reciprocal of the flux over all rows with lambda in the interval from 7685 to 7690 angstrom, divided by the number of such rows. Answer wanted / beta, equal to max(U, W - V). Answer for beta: 0.0375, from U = 0.0375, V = 0.0403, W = 0.0370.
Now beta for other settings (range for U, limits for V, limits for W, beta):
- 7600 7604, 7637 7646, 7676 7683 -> 0.0380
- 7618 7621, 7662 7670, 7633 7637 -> 0.0372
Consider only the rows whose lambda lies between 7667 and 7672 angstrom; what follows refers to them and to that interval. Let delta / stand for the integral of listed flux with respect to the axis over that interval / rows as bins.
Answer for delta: 133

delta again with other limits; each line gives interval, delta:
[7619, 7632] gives 351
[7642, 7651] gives 231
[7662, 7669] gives 188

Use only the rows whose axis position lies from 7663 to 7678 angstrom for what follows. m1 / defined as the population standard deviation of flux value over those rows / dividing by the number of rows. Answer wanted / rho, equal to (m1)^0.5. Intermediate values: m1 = 2.1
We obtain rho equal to 1.5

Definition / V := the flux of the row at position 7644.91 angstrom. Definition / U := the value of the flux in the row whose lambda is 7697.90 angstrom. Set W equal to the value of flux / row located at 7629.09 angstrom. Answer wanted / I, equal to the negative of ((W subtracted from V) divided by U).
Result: 0.07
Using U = 25.02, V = 27.07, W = 28.75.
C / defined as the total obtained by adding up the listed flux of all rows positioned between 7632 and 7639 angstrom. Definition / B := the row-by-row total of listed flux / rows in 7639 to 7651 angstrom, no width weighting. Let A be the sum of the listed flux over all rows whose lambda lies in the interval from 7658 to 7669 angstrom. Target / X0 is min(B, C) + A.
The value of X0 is 279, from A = 160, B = 182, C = 119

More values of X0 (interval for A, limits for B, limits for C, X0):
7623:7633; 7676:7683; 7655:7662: 265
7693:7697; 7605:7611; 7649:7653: 110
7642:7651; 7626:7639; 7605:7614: 272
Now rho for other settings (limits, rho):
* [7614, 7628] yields 1.1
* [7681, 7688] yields 1.1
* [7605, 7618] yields 1.7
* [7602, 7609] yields 2.1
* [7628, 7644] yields 1.5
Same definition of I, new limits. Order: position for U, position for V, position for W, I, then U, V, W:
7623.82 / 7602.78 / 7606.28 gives 0.48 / 26.77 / 21.73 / 34.5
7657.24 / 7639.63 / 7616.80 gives 0.02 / 28.51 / 27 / 27.7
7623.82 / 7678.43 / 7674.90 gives 0.27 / 26.77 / 23.26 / 30.48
